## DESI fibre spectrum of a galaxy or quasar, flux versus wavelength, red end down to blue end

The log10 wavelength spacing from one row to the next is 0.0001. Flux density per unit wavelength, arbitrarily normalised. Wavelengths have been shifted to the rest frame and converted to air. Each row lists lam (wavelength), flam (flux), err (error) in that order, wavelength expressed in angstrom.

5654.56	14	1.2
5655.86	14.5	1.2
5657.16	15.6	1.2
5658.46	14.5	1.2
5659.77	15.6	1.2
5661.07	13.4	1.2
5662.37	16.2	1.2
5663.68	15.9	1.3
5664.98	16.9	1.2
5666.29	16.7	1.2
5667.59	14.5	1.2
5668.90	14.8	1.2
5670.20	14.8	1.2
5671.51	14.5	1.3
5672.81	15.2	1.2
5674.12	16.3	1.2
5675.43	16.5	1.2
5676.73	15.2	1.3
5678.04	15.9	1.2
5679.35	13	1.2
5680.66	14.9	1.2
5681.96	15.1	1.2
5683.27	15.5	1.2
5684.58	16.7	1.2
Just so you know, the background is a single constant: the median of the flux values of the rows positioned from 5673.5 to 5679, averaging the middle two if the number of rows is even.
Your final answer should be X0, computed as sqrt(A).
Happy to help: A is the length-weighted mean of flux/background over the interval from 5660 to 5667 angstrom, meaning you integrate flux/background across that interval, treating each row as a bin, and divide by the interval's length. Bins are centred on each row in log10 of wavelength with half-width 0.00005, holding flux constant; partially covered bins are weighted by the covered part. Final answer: 0.991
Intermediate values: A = 0.98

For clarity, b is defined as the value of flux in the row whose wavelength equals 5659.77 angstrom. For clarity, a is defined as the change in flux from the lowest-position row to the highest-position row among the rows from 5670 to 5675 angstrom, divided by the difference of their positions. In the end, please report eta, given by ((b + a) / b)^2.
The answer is 1.05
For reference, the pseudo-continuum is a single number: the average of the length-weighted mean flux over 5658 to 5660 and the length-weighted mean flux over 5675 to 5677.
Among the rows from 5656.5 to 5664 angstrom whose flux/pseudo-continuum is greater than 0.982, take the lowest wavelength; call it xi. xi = 5657.16 angstrom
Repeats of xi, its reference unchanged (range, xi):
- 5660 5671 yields 5662.37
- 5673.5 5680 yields 5674.12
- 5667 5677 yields 5672.81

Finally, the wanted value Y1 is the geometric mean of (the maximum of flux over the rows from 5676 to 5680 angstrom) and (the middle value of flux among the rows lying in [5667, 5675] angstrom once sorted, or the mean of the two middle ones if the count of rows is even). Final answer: 15.3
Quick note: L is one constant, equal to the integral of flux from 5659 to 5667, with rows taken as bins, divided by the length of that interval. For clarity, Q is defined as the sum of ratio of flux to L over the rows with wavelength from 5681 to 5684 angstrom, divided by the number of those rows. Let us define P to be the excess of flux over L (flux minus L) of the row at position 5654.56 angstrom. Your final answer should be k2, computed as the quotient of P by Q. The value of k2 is -1.8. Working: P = -1.8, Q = 0.97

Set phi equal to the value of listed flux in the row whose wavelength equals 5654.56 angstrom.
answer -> 14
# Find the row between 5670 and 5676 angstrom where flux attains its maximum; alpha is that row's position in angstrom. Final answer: 5675.43 angstrom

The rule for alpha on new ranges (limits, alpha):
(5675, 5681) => 5675.43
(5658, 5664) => 5662.37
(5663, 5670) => 5664.98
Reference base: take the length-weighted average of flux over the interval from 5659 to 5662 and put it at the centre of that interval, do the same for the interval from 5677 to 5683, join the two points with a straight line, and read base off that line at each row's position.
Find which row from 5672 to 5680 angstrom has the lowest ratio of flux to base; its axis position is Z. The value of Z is 5679.35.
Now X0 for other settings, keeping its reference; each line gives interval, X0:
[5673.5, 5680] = 0.977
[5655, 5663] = 0.964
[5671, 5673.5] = 0.962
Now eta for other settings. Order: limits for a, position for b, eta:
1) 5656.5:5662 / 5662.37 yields 0.93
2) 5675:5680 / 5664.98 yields 0.90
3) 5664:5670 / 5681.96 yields 0.93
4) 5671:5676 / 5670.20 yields 1.07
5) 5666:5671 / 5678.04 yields 0.94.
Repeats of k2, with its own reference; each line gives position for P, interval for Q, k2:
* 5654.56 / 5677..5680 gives -1.9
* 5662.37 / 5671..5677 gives 0.5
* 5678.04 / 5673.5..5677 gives 0.1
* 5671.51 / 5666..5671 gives -1.3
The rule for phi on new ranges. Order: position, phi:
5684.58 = 16.7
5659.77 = 15.6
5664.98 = 16.9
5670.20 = 14.8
